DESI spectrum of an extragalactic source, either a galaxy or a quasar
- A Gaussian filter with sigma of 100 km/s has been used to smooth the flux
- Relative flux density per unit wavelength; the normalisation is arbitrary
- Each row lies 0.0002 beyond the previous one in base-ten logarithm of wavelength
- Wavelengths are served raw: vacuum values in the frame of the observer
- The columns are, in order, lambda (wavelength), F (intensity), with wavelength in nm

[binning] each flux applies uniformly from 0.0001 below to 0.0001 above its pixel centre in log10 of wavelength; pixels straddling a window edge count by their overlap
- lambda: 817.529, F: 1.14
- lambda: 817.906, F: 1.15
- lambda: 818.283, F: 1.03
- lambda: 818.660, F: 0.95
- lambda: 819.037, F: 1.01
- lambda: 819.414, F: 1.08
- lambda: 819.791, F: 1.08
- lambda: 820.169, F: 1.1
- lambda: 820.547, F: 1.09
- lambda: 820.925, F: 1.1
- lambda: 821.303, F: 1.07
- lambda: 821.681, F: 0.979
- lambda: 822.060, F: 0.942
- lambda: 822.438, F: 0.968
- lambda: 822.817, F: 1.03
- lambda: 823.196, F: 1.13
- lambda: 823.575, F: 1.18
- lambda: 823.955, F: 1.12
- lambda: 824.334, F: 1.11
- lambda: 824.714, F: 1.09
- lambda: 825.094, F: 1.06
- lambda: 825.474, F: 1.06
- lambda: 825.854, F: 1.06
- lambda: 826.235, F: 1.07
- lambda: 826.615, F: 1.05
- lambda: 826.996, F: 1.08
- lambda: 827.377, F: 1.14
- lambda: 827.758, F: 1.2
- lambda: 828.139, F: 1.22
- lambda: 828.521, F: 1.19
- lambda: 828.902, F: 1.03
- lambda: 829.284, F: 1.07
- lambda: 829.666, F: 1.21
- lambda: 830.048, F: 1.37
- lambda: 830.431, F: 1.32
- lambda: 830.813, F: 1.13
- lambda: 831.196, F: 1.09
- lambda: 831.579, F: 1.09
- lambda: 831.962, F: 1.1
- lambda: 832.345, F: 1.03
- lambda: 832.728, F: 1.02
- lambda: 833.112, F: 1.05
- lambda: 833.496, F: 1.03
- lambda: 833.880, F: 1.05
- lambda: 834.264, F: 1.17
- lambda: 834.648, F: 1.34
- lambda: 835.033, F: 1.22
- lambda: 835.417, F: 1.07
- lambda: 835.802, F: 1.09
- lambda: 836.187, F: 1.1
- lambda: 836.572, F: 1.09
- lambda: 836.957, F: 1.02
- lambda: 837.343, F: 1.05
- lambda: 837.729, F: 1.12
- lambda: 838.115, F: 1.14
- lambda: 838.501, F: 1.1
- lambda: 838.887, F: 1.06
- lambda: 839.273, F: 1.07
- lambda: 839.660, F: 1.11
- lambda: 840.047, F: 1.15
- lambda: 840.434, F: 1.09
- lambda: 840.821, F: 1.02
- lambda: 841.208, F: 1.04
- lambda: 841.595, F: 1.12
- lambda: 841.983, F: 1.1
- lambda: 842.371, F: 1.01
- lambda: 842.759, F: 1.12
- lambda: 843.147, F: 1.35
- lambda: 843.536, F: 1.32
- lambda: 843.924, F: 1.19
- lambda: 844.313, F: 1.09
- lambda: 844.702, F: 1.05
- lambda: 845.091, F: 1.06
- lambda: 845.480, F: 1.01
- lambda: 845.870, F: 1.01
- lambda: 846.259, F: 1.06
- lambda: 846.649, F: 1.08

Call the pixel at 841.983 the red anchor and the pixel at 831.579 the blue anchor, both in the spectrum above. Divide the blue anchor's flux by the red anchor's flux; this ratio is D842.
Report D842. 0.99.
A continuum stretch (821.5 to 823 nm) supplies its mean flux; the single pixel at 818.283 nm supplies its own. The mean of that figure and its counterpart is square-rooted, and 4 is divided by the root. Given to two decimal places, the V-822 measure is 3.99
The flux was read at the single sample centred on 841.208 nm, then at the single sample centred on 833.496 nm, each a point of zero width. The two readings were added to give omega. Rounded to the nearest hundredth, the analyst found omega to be 2.07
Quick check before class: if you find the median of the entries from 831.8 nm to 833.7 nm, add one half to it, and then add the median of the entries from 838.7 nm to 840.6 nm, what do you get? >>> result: 2.62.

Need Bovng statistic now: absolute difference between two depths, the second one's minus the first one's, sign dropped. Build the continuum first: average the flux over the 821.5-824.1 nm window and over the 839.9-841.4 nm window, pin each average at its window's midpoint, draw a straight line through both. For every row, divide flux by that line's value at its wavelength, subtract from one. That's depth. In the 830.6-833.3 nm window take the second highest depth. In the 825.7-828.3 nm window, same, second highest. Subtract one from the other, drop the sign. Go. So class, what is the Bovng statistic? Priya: 0.037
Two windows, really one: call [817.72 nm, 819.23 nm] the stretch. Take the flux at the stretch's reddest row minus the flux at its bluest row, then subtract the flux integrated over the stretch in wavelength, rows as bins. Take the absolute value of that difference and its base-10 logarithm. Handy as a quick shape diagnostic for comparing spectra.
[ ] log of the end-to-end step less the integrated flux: 0.23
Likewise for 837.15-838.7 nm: 0.22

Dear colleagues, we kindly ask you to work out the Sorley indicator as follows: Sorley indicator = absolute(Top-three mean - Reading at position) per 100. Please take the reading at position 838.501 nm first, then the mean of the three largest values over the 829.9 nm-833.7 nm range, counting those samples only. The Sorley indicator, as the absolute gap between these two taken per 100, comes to 0.0017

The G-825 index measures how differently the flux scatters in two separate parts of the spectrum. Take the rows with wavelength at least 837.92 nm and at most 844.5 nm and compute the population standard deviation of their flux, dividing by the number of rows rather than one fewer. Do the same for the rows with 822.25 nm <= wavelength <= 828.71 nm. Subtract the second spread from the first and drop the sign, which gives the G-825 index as 0.024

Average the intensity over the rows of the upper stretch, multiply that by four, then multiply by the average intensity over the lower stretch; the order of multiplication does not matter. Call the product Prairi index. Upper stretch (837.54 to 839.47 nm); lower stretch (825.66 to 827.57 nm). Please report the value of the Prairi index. 4.7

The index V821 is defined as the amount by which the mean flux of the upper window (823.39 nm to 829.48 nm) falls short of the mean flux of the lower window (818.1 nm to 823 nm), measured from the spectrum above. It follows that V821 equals -0.075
